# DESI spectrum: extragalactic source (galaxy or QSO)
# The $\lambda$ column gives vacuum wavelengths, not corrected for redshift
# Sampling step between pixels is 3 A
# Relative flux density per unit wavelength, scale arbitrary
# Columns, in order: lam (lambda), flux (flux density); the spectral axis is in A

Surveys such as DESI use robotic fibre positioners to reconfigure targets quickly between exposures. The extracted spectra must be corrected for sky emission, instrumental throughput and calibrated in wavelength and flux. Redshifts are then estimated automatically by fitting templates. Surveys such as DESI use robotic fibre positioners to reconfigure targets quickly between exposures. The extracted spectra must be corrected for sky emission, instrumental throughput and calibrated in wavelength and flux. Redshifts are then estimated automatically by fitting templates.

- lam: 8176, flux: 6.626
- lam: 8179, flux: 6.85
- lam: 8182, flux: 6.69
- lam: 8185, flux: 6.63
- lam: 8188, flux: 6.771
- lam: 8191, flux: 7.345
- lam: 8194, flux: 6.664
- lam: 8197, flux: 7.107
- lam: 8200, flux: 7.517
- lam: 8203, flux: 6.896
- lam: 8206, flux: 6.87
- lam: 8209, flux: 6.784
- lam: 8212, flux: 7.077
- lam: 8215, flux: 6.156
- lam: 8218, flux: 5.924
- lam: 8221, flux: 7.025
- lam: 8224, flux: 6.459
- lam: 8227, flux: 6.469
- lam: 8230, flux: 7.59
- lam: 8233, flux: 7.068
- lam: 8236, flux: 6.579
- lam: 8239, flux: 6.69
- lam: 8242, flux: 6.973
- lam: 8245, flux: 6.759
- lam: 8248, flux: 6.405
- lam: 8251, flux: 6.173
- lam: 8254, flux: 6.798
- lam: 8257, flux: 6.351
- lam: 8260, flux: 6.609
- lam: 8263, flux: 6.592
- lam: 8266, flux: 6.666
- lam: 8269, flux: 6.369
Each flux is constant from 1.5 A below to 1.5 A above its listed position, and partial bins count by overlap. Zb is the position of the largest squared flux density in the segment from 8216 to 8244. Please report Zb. 8230 A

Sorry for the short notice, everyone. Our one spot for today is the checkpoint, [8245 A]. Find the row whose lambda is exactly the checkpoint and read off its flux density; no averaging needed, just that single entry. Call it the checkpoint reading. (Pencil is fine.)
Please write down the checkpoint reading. 6.759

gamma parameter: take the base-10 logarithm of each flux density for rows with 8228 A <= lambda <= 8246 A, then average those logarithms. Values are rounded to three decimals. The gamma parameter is 0.841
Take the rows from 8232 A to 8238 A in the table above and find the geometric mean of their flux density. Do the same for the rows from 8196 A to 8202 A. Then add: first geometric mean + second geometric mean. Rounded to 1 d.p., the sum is 14.1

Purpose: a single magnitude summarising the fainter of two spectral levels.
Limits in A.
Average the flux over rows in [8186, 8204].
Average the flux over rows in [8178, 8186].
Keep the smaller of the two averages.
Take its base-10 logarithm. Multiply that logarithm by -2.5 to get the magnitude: -2.069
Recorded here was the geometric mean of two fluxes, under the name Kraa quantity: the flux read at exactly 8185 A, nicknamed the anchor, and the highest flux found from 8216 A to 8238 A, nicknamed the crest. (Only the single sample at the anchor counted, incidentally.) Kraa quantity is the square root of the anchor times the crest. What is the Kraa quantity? 7.09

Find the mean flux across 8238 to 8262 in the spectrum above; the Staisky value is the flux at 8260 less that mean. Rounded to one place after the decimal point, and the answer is 0.0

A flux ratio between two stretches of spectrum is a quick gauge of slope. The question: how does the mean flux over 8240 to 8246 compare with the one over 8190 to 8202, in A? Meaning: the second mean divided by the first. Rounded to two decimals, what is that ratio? 1.04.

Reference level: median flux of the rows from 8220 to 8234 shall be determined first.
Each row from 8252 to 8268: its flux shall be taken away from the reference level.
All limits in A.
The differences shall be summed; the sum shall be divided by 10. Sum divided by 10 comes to 0.21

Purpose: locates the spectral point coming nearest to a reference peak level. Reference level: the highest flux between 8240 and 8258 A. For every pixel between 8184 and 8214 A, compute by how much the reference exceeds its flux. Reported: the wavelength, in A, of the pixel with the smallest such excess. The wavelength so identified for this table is 8200 A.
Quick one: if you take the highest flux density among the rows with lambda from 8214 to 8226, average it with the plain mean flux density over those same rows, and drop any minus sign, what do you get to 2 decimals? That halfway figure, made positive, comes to 6.71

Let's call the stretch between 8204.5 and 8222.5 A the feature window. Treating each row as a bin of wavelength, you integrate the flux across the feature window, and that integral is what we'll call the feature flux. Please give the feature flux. 120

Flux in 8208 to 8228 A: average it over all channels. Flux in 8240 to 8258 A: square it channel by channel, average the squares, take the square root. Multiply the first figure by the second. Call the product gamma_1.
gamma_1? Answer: 43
